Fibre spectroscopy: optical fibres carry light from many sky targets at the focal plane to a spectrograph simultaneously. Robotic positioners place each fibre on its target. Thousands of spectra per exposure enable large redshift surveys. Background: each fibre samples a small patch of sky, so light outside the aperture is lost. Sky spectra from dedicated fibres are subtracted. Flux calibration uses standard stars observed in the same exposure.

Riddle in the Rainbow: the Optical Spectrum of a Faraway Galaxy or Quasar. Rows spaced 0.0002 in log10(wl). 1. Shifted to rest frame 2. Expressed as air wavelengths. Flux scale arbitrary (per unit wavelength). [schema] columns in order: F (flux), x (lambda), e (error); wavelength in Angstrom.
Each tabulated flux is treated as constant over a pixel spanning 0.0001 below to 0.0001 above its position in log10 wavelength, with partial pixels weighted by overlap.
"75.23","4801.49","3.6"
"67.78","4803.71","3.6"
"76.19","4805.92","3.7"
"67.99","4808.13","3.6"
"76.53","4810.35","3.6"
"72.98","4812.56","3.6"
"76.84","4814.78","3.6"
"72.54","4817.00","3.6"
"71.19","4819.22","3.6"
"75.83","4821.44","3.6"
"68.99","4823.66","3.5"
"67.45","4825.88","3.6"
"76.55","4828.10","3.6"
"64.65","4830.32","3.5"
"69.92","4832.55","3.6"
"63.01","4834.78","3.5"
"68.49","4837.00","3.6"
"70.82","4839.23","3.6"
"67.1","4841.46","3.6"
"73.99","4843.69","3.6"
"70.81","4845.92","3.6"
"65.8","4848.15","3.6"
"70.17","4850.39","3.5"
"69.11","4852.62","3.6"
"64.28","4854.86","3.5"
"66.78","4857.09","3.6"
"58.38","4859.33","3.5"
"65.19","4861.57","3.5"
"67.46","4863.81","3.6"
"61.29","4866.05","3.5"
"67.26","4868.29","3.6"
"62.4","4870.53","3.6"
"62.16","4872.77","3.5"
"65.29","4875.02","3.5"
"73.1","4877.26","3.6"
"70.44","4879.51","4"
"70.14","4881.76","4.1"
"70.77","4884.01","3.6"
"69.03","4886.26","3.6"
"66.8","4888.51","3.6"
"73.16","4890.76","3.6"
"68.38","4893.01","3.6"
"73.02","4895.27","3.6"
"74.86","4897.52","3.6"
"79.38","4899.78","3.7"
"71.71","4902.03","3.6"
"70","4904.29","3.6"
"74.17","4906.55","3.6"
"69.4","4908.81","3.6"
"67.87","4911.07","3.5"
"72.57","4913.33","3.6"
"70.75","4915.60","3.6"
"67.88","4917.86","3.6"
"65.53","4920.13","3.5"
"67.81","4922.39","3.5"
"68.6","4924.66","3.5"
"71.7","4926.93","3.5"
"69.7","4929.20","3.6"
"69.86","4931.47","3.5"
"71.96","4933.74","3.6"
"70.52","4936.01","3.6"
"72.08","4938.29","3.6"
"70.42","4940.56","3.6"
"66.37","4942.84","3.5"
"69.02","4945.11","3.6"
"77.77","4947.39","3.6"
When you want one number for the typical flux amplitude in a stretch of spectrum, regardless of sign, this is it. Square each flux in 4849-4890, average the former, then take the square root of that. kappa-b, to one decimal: 66.8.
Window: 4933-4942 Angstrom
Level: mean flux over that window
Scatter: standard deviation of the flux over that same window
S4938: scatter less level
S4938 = -70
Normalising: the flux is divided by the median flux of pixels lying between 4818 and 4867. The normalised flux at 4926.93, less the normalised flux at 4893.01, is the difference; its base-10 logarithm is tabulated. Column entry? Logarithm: -1.31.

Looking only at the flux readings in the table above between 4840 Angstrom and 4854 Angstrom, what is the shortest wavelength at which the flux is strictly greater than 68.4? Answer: 4843.69 Angstrom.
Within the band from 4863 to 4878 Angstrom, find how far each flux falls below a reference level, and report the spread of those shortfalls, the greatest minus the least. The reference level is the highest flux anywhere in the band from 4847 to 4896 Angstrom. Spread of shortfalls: 11.8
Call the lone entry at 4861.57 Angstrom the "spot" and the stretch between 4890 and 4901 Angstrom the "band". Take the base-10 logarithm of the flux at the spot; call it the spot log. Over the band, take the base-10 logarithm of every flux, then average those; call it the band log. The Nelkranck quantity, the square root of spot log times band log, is 1.84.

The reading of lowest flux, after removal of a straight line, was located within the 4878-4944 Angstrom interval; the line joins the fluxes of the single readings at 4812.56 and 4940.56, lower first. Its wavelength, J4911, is 4920.13 Angstrom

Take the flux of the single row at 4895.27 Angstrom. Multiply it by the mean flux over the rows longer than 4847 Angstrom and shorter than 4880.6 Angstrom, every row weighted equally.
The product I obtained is 4815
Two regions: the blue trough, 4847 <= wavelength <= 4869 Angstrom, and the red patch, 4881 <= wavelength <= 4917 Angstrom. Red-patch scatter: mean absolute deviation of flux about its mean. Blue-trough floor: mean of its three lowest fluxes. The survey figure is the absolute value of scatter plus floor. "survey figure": 64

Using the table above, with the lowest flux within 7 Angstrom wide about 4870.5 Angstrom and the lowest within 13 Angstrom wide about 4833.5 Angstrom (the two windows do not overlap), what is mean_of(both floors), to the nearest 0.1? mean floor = 62.6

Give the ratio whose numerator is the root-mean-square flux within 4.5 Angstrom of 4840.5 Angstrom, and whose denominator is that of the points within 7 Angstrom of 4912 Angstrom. 1.00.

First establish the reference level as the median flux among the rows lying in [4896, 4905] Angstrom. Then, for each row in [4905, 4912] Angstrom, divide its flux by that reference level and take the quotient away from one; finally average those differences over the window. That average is 0.038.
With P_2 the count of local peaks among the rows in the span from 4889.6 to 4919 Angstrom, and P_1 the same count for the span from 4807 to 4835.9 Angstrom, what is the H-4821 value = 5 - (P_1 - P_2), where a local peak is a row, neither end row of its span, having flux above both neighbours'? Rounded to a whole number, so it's 3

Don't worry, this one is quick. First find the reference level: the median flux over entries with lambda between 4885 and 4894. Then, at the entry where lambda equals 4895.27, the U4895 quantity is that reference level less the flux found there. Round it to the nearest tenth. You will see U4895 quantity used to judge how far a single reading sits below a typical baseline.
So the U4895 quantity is -4.3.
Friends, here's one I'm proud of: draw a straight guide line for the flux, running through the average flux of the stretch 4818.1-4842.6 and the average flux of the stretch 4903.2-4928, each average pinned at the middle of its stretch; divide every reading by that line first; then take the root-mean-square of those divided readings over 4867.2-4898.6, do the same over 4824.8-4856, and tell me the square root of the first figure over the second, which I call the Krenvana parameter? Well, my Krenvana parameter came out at 1.00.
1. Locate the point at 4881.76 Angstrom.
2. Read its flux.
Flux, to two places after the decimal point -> 70.14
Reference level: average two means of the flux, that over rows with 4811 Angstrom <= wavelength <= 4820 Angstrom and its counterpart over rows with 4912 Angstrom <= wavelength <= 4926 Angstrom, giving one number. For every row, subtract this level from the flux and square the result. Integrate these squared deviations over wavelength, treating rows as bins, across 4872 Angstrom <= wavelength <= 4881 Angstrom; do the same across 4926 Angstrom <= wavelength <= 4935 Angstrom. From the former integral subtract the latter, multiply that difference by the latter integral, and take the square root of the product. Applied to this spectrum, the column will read 52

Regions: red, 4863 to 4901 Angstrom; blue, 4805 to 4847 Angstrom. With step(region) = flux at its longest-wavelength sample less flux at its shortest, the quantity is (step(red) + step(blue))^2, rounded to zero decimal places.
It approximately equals 43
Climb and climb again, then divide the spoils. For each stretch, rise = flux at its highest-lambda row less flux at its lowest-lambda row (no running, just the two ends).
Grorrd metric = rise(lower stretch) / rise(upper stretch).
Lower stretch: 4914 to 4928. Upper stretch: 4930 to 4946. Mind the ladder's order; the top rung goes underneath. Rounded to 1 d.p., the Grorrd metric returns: -1.1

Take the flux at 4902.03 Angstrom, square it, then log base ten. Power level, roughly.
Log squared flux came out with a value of 3.71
